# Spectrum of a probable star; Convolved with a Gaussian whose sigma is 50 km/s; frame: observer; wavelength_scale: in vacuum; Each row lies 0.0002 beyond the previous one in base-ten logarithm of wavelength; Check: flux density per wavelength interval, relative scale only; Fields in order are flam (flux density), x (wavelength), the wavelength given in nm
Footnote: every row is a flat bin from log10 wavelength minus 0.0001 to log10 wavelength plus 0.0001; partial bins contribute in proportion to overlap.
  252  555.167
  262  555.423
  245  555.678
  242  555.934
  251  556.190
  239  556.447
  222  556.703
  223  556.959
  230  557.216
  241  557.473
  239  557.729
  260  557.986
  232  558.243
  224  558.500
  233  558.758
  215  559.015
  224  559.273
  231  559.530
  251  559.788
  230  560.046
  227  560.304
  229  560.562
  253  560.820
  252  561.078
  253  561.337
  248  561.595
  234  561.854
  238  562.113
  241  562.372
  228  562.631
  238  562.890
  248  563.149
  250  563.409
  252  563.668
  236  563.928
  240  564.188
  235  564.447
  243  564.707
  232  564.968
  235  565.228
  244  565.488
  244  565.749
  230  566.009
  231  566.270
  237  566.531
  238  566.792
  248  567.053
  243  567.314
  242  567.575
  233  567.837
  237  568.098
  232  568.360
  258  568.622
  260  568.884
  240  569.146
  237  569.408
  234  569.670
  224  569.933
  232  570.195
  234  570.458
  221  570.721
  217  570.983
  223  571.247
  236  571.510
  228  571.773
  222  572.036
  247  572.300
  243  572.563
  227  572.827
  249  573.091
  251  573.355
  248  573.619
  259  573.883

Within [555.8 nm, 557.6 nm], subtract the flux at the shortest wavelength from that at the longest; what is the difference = -1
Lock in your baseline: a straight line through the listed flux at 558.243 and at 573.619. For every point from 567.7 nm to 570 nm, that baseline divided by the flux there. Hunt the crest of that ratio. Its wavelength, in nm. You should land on 569.933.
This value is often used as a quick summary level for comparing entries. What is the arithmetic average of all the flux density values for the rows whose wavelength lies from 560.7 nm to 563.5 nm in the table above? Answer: 244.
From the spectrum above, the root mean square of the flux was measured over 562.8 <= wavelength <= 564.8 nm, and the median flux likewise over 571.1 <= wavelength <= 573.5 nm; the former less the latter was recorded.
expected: 6.8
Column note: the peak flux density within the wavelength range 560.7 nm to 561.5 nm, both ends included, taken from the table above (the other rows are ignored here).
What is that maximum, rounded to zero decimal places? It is 253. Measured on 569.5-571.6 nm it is 236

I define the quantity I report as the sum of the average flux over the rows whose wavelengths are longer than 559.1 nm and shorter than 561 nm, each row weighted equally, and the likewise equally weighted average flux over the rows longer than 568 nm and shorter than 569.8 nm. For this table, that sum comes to 478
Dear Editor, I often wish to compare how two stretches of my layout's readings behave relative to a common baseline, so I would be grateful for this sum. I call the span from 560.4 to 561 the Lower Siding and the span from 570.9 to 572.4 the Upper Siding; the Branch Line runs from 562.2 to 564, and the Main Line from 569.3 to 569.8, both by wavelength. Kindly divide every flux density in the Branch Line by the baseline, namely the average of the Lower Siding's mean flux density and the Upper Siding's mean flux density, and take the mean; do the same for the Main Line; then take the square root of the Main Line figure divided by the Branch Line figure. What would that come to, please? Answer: 0.987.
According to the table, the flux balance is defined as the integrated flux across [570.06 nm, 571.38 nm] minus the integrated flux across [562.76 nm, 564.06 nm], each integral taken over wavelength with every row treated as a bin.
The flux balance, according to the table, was -21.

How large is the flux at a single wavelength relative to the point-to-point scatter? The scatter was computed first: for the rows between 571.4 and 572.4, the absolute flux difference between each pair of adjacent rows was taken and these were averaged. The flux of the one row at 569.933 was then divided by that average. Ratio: 17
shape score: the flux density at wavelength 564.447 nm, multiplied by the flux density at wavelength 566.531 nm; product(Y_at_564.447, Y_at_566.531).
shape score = 55695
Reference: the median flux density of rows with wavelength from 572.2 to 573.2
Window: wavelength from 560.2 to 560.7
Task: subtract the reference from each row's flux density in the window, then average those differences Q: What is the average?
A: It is -17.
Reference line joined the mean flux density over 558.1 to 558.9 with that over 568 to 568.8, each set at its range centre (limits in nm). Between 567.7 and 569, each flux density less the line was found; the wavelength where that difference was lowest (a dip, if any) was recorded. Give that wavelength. 568.360 nm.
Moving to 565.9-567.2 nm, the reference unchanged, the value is 566.009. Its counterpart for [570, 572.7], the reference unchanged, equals 570.983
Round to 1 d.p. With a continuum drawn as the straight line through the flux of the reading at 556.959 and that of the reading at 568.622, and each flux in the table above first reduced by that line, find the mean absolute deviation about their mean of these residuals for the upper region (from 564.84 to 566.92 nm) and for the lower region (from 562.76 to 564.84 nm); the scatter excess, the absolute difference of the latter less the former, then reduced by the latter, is -4.3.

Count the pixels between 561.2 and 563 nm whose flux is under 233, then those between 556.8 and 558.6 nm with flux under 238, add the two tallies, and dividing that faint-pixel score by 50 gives 0.100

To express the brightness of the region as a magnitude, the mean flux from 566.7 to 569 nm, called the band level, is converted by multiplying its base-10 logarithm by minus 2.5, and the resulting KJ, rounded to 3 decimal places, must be -5.966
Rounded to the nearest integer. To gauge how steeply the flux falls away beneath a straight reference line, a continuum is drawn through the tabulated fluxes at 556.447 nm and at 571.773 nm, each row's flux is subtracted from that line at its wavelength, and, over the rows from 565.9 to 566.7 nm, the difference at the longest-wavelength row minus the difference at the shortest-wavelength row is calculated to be -7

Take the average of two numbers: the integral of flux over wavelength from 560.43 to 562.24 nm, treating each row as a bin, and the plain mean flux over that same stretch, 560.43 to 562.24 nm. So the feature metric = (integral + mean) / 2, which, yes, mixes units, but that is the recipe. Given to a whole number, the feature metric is 343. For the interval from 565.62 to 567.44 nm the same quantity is 337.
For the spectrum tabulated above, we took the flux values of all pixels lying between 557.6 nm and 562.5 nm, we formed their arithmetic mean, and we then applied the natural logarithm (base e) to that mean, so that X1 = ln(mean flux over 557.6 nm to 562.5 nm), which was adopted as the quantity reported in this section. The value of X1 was 5.47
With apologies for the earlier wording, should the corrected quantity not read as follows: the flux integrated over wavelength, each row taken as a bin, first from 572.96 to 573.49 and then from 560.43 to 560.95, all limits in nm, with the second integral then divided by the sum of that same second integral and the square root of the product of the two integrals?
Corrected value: 0.493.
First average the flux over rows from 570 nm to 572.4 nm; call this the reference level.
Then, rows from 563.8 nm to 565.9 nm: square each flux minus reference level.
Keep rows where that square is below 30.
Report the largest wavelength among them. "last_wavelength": 564.968 nm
